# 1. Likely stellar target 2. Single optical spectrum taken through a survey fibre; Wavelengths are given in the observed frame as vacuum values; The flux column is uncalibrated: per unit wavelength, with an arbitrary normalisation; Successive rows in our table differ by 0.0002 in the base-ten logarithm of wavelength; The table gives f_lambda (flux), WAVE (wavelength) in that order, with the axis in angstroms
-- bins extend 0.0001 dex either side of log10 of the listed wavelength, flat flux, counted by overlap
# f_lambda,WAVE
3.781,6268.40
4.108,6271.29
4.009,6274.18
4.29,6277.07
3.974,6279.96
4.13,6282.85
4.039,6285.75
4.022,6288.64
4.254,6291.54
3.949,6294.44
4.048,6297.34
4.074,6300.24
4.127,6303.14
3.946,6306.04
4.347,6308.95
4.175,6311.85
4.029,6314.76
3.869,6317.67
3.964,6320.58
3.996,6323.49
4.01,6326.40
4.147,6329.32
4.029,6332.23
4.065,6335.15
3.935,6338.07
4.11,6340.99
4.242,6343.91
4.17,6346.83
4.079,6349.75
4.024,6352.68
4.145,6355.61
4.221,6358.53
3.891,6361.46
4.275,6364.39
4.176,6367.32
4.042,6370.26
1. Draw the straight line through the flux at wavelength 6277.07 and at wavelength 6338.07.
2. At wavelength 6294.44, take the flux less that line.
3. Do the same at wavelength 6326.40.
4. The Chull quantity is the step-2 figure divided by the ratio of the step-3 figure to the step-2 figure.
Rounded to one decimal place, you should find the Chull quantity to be 8.1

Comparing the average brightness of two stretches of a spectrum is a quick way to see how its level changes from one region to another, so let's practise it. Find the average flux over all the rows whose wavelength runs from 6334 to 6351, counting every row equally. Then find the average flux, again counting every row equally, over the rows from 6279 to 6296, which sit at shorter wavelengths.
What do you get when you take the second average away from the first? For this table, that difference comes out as 0.039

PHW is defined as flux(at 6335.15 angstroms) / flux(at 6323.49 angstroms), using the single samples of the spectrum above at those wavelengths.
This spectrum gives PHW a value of 1.02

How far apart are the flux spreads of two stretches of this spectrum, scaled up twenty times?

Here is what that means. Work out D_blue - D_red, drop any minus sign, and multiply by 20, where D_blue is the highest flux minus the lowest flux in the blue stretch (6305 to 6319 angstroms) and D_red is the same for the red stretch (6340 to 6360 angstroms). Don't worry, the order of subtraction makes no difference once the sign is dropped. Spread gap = 5.2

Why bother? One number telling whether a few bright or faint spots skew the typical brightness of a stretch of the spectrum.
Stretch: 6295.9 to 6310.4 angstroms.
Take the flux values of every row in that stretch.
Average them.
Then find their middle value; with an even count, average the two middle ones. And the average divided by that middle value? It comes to 1.01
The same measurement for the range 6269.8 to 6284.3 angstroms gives 1.00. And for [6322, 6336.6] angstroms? 1.01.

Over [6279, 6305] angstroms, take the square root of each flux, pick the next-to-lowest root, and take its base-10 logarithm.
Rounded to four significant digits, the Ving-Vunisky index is 0.2996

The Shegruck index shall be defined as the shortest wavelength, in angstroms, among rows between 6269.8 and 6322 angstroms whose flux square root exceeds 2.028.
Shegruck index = 6277.07 angstroms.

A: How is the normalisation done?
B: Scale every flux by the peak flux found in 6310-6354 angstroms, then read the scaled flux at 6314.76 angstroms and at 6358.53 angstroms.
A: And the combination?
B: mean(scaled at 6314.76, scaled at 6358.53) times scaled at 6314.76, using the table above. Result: 0.924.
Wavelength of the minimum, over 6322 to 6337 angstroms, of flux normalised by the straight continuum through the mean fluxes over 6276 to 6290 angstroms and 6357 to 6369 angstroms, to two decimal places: 6323.49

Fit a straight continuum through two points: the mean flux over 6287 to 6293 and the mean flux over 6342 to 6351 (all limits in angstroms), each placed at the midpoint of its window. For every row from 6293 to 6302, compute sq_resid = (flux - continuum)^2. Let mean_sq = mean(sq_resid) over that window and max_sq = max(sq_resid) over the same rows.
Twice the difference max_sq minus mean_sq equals 0.040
